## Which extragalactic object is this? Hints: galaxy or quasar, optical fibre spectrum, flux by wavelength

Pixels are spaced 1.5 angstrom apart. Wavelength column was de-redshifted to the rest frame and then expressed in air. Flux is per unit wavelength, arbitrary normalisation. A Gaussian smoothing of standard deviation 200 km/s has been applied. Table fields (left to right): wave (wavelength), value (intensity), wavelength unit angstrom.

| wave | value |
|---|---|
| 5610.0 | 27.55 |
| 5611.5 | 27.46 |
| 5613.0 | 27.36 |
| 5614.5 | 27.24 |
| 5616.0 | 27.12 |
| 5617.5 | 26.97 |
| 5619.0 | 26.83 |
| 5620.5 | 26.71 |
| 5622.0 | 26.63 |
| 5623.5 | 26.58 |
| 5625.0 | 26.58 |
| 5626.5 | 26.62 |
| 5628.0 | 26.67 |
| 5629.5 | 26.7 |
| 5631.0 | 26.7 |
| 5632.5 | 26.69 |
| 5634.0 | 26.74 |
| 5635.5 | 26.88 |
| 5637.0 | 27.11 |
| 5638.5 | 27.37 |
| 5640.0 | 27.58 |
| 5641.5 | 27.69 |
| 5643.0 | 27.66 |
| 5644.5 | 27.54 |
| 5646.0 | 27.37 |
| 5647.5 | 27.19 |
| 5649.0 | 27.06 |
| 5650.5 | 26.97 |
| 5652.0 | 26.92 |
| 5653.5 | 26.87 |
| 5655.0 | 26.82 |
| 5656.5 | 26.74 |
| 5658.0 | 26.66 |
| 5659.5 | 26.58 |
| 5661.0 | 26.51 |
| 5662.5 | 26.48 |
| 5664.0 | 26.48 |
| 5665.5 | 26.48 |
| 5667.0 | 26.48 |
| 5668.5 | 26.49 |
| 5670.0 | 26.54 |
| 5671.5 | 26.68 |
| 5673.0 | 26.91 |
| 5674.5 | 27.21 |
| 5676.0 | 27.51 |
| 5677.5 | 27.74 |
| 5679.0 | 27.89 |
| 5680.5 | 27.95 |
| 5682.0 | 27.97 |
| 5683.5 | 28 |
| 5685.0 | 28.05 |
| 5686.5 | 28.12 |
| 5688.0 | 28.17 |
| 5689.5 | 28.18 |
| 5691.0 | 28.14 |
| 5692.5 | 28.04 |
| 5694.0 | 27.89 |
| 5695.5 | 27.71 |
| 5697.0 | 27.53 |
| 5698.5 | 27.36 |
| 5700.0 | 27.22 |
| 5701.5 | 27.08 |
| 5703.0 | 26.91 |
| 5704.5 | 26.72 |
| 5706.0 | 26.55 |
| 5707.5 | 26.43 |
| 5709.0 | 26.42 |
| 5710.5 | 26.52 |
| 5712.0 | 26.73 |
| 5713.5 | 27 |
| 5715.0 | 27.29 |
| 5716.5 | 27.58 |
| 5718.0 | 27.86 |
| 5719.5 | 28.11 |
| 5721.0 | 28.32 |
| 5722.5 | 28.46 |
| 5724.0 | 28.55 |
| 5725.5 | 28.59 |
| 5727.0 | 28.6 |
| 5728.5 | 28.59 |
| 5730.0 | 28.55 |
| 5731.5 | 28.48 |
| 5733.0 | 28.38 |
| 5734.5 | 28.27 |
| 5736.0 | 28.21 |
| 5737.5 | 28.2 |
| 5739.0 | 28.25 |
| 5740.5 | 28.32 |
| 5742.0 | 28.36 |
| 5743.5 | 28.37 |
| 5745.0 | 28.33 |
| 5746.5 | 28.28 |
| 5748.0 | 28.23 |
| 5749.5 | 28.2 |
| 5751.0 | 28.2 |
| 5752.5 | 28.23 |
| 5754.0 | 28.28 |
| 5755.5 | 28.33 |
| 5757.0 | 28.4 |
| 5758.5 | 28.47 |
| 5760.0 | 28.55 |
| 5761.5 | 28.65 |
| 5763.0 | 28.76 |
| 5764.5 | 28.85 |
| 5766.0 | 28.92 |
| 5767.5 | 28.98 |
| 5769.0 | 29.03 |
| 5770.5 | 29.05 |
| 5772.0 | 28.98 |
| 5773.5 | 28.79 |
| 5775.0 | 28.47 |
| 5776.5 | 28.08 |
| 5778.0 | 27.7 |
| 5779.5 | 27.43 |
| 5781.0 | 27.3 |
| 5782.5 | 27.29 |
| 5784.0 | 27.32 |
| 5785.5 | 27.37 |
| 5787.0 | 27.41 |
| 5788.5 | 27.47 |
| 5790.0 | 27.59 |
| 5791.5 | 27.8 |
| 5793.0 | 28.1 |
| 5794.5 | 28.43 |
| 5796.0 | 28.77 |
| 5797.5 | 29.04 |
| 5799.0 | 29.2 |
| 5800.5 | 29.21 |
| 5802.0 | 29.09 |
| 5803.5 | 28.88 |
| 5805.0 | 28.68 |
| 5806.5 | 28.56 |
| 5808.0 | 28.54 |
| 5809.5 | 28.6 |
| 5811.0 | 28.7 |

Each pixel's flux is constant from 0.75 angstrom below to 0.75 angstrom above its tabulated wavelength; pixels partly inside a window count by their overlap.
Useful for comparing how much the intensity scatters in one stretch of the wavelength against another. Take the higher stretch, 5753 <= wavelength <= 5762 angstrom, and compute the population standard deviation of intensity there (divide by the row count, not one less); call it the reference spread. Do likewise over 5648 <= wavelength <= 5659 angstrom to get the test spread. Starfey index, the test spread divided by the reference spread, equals 1.0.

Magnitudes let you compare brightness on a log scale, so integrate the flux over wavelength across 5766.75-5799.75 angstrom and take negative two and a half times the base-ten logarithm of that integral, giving -7.42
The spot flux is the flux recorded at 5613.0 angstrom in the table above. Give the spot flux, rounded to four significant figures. 27.36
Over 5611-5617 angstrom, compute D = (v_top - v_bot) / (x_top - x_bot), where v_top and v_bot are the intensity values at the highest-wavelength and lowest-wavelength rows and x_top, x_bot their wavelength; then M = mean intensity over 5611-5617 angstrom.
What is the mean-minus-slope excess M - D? 27.4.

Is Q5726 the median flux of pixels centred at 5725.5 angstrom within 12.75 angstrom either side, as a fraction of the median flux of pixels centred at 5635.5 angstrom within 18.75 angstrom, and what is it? 1.05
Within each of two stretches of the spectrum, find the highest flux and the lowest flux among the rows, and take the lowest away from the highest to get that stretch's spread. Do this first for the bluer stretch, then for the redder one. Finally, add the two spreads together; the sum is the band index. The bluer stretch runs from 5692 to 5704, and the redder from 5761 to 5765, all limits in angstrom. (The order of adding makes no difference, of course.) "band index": 1.33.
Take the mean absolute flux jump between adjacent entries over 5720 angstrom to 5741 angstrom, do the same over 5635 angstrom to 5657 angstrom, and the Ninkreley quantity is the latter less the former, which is 0.064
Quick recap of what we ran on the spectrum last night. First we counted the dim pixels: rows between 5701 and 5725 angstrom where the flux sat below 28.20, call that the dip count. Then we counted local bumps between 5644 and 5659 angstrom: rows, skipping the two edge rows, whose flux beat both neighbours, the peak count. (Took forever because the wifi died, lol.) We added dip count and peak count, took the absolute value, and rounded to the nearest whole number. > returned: 13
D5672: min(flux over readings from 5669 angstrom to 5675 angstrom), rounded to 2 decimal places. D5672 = 26.54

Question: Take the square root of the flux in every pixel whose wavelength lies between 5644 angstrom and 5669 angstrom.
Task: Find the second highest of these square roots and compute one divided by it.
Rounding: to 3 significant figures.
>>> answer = 0.191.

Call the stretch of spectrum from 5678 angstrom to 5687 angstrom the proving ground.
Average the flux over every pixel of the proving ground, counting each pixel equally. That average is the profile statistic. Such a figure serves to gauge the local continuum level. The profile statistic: 28.0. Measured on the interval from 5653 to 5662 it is 26.7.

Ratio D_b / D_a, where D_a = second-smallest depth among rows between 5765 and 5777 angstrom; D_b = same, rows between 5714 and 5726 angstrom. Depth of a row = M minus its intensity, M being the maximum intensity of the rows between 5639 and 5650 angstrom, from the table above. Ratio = 0.6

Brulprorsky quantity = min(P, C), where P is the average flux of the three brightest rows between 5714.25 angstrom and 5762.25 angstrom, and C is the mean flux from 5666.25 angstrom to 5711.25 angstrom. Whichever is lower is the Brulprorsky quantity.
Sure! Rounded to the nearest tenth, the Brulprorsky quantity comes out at 27.3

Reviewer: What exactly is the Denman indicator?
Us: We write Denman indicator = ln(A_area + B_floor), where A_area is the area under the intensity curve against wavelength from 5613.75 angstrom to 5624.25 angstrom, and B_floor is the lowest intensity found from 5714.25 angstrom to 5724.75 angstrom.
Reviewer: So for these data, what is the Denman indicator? 5.73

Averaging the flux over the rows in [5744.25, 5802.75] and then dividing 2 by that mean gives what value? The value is 0.0706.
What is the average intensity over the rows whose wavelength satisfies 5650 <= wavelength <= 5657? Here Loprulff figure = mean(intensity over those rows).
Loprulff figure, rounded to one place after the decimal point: 26.9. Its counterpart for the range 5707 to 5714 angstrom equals 26.6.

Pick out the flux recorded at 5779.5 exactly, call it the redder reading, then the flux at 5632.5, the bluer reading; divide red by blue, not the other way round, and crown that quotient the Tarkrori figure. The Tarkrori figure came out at 1.03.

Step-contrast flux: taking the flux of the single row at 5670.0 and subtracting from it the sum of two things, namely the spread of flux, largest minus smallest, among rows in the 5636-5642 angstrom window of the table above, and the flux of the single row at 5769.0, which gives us -3.1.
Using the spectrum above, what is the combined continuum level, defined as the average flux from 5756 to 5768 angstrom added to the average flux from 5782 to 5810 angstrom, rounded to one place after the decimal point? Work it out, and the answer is 57.0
